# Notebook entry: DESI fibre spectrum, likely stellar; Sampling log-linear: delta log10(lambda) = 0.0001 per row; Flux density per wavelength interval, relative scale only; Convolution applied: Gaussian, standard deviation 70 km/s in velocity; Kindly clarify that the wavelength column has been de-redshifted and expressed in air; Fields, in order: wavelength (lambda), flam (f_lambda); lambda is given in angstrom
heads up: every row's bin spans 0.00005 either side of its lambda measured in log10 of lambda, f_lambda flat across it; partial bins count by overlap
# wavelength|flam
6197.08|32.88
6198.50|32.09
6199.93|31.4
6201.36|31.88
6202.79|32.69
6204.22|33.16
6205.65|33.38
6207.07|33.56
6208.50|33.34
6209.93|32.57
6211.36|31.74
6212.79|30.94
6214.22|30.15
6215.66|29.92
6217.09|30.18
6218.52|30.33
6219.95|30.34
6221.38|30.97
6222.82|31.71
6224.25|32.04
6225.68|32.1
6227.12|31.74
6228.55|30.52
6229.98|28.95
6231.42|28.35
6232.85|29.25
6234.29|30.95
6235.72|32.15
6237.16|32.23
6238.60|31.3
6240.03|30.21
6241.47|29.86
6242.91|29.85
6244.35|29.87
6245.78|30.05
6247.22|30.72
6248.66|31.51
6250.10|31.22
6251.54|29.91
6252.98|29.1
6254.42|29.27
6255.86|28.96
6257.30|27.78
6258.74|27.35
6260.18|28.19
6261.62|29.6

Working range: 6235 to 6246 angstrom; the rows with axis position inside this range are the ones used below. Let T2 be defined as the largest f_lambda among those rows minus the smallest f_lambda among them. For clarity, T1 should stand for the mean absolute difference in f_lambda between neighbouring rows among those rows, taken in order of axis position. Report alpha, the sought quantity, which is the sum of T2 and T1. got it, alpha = 2.8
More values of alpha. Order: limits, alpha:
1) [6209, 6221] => 3.1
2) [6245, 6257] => 3.2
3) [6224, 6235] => 4.7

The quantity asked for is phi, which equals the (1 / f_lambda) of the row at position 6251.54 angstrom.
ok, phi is 0.0334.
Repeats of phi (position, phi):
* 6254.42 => 0.0342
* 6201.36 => 0.0314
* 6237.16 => 0.0310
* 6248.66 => 0.0317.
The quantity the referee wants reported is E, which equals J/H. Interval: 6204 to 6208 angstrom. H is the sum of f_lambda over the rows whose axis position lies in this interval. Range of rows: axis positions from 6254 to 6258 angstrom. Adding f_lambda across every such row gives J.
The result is 0.86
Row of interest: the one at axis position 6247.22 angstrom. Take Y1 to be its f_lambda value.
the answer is 30.72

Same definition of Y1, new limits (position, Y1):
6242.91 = 29.85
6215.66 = 29.92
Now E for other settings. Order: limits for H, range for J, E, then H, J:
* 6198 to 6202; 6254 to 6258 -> 0.90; 95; 86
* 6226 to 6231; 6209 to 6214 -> 1.04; 91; 95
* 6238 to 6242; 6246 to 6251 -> 1.02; 91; 93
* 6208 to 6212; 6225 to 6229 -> 0.97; 98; 94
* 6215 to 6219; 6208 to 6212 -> 1.08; 90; 98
